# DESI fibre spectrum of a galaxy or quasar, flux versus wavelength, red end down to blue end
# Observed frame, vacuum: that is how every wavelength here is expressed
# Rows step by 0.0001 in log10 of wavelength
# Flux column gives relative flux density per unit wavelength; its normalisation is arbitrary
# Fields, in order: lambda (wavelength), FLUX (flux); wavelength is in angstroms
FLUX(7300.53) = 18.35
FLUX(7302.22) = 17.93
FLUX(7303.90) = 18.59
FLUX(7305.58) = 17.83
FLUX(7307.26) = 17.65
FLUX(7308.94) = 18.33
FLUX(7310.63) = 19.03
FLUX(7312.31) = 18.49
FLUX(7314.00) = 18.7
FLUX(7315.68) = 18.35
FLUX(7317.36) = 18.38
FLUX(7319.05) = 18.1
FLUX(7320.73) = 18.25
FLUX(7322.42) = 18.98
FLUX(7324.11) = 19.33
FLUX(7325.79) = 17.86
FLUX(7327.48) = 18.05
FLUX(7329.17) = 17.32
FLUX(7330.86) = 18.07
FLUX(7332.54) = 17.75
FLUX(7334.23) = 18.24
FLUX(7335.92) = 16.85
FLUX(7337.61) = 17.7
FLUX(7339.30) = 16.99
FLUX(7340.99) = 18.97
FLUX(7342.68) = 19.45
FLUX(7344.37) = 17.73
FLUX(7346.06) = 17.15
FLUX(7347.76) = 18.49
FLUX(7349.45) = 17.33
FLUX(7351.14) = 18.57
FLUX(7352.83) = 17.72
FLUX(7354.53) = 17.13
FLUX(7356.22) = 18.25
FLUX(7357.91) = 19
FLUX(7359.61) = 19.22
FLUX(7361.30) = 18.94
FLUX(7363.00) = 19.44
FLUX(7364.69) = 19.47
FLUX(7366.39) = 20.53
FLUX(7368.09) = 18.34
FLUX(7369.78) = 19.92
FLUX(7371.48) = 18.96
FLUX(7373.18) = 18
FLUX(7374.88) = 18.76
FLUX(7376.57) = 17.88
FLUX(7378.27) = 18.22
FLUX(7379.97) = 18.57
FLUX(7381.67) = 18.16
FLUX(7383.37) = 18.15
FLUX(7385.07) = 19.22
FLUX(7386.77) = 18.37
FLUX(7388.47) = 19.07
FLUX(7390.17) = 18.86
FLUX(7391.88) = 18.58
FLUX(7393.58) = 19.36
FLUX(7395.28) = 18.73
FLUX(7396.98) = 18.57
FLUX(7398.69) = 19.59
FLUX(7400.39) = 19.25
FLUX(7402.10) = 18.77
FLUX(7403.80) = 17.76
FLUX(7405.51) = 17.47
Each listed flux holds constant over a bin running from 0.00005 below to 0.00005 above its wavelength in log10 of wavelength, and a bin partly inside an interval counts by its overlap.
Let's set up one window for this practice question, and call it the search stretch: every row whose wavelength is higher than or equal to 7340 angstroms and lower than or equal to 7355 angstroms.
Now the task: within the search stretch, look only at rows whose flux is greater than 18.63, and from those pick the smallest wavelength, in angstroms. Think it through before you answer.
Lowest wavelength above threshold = 7340.99 angstroms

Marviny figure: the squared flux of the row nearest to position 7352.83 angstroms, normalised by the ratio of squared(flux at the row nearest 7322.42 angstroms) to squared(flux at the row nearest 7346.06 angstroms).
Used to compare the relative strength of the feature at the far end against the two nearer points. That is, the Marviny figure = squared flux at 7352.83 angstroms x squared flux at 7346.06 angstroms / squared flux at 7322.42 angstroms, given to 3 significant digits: 256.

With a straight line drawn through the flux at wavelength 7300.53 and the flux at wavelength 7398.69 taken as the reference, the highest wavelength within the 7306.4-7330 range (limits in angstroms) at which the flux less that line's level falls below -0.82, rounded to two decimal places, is 7329.17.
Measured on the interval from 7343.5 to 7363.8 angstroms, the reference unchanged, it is 7354.53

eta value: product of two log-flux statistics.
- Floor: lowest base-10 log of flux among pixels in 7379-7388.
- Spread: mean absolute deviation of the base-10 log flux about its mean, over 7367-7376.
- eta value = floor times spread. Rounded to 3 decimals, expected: 0.015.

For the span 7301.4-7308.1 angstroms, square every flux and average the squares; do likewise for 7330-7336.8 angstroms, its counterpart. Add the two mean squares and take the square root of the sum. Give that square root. 25.3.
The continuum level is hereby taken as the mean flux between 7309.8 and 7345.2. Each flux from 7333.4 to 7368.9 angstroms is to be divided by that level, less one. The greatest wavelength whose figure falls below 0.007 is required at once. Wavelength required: 7368.09 angstroms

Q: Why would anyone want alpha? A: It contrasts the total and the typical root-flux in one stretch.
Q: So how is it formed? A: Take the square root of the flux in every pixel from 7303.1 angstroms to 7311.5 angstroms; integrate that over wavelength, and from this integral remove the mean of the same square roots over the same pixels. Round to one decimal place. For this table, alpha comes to 31.7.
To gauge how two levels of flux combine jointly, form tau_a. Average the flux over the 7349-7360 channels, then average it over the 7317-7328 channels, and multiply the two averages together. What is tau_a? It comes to 335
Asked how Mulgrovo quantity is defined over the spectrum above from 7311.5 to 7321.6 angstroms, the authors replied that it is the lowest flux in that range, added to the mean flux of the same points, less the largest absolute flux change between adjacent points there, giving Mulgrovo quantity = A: 36.1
